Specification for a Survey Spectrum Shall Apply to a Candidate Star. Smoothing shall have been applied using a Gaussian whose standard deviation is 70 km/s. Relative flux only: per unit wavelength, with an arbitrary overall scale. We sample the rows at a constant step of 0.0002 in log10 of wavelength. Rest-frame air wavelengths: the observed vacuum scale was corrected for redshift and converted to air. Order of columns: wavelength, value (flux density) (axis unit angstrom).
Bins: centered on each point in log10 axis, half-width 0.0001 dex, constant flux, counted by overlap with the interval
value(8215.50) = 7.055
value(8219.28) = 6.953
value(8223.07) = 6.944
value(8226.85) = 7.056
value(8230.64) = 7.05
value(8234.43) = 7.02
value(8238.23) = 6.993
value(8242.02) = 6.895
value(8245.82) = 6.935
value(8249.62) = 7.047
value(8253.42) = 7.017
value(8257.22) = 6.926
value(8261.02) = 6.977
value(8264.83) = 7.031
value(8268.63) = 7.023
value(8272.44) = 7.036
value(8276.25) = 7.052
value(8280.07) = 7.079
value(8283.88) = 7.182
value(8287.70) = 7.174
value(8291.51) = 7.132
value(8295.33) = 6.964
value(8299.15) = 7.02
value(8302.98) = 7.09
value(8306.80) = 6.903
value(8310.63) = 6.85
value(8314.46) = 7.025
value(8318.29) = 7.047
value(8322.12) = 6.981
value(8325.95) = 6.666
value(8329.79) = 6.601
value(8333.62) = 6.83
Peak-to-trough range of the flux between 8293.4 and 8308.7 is 0.19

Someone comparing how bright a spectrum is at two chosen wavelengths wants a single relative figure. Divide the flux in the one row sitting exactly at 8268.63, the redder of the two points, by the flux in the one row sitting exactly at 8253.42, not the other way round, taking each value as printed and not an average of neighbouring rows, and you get 1.00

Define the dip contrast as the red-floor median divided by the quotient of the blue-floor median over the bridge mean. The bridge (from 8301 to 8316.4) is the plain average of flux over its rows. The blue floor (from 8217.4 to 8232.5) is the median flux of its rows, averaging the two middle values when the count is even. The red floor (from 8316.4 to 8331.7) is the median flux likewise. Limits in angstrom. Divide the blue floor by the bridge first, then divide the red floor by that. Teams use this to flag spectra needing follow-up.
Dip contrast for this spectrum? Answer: 6.79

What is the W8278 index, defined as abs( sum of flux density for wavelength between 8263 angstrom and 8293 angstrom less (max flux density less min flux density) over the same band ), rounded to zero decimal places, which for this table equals 57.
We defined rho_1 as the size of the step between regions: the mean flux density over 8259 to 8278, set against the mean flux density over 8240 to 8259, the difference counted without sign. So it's 0.060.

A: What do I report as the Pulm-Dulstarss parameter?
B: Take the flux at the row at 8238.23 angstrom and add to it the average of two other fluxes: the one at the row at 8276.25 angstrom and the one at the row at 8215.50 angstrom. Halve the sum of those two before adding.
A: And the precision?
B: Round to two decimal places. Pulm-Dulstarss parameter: 14.05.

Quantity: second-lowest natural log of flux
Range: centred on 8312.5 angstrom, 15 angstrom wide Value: 1.93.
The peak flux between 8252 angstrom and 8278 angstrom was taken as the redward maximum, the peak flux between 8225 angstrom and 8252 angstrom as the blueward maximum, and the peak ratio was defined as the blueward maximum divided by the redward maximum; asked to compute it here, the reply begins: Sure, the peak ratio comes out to 1.00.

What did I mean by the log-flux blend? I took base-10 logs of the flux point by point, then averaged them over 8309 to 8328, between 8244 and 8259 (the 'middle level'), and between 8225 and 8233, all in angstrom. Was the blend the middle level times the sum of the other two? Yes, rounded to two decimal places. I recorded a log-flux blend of 1.42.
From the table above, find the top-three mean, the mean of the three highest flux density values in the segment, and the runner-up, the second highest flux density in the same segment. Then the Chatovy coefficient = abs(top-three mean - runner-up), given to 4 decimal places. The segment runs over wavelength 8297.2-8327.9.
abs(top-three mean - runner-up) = 0.0070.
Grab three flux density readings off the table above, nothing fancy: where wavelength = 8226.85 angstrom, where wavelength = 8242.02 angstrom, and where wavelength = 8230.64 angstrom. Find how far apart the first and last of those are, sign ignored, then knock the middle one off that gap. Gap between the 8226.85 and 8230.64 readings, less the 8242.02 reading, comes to -6.89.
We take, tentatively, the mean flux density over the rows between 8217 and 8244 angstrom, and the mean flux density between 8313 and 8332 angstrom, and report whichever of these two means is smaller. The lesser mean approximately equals 6.86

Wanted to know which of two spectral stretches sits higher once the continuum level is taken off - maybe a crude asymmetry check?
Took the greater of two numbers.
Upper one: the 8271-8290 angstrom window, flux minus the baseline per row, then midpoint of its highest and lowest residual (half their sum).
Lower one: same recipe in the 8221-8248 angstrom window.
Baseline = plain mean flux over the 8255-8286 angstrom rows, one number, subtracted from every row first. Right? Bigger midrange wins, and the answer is 0.07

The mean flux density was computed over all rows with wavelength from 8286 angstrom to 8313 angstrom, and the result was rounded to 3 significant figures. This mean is 7.02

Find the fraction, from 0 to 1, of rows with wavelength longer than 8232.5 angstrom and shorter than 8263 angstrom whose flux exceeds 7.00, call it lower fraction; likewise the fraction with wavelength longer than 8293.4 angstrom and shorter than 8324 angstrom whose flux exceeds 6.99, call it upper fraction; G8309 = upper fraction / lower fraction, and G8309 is 1.33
